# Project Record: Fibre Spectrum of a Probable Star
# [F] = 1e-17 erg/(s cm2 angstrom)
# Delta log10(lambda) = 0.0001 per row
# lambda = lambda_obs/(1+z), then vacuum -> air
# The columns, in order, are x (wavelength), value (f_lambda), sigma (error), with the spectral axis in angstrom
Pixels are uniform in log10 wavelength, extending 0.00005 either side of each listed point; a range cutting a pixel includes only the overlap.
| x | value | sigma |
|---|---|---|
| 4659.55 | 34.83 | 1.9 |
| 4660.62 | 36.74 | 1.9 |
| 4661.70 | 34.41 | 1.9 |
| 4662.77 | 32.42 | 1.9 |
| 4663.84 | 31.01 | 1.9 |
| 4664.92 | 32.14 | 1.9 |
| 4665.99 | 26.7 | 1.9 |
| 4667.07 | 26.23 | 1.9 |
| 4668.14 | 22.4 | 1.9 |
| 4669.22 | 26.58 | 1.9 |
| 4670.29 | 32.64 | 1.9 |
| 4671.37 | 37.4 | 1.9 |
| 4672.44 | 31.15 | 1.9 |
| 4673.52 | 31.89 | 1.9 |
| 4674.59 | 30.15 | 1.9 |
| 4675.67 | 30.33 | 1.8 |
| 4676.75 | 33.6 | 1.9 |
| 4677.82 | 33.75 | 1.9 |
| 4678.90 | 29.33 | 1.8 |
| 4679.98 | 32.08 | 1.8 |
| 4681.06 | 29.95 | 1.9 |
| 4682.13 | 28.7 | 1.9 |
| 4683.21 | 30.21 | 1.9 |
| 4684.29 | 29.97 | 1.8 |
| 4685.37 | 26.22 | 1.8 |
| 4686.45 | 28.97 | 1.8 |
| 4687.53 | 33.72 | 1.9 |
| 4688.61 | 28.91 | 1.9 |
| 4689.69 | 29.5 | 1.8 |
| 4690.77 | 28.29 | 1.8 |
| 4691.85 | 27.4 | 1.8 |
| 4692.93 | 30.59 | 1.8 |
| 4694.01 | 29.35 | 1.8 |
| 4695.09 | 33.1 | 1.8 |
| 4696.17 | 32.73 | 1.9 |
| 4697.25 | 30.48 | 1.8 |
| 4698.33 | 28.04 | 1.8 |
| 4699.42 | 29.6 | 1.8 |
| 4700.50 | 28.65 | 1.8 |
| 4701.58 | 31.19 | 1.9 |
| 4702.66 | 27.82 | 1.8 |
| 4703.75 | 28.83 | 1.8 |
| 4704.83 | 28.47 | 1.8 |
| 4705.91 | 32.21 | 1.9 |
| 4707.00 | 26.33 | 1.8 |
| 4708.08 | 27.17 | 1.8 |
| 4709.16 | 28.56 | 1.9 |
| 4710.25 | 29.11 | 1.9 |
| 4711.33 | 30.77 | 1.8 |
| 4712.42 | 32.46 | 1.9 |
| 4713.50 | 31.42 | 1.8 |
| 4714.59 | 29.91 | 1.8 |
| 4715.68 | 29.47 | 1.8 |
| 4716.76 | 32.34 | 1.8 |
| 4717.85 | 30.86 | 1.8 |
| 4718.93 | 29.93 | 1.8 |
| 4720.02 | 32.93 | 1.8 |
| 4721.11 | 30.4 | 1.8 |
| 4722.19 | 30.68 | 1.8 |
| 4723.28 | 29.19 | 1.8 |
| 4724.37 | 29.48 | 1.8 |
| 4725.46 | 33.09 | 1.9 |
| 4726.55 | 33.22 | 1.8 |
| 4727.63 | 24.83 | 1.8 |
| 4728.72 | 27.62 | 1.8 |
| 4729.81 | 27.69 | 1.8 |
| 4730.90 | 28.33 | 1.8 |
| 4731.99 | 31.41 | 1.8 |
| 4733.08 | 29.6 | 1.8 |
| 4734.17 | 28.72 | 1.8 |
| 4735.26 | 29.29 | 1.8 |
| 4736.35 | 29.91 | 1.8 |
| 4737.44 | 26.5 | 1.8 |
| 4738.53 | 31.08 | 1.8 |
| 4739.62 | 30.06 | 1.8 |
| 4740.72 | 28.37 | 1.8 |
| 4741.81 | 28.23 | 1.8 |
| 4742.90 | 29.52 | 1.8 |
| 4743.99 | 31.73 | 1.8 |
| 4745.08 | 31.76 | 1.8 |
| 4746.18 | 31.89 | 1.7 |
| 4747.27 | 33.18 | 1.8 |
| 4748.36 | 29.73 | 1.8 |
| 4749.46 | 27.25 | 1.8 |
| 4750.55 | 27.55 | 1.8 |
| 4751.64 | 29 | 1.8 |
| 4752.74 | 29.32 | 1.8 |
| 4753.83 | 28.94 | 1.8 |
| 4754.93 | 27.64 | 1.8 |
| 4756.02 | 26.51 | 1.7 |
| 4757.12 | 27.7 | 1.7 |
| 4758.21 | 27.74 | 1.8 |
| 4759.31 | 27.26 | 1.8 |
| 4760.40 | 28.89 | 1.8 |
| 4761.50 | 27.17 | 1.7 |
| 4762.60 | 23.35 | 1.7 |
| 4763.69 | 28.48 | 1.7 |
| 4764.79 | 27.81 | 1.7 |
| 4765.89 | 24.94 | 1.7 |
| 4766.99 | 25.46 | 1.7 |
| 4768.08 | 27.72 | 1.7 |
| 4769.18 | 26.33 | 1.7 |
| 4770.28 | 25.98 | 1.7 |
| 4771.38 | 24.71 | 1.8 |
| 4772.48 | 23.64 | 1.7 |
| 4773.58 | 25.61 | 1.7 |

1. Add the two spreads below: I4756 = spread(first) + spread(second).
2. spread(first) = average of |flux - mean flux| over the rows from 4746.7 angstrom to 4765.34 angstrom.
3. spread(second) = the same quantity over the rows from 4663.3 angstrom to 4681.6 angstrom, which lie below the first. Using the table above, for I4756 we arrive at 3.8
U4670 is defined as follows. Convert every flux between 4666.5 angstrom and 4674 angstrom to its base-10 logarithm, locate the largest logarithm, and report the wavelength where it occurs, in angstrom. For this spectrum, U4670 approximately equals 4671.37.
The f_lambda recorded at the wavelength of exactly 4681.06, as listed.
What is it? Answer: 29.95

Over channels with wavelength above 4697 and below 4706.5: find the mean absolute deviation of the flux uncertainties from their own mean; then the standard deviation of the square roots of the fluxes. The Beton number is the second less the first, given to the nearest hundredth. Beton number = 0.10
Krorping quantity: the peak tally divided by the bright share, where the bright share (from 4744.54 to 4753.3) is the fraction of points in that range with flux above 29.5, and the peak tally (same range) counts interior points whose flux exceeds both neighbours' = 2.0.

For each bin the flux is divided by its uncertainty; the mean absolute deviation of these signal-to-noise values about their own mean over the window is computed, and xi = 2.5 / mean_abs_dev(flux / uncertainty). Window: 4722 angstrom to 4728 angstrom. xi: 2.3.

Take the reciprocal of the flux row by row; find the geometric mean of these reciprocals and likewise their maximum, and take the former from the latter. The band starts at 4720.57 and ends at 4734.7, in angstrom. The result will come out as 0.006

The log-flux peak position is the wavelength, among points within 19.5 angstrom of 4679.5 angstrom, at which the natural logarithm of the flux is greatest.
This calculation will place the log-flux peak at 4671.37 angstrom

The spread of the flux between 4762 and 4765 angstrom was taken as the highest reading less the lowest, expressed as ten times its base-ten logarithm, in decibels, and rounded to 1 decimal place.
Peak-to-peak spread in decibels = 7.1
